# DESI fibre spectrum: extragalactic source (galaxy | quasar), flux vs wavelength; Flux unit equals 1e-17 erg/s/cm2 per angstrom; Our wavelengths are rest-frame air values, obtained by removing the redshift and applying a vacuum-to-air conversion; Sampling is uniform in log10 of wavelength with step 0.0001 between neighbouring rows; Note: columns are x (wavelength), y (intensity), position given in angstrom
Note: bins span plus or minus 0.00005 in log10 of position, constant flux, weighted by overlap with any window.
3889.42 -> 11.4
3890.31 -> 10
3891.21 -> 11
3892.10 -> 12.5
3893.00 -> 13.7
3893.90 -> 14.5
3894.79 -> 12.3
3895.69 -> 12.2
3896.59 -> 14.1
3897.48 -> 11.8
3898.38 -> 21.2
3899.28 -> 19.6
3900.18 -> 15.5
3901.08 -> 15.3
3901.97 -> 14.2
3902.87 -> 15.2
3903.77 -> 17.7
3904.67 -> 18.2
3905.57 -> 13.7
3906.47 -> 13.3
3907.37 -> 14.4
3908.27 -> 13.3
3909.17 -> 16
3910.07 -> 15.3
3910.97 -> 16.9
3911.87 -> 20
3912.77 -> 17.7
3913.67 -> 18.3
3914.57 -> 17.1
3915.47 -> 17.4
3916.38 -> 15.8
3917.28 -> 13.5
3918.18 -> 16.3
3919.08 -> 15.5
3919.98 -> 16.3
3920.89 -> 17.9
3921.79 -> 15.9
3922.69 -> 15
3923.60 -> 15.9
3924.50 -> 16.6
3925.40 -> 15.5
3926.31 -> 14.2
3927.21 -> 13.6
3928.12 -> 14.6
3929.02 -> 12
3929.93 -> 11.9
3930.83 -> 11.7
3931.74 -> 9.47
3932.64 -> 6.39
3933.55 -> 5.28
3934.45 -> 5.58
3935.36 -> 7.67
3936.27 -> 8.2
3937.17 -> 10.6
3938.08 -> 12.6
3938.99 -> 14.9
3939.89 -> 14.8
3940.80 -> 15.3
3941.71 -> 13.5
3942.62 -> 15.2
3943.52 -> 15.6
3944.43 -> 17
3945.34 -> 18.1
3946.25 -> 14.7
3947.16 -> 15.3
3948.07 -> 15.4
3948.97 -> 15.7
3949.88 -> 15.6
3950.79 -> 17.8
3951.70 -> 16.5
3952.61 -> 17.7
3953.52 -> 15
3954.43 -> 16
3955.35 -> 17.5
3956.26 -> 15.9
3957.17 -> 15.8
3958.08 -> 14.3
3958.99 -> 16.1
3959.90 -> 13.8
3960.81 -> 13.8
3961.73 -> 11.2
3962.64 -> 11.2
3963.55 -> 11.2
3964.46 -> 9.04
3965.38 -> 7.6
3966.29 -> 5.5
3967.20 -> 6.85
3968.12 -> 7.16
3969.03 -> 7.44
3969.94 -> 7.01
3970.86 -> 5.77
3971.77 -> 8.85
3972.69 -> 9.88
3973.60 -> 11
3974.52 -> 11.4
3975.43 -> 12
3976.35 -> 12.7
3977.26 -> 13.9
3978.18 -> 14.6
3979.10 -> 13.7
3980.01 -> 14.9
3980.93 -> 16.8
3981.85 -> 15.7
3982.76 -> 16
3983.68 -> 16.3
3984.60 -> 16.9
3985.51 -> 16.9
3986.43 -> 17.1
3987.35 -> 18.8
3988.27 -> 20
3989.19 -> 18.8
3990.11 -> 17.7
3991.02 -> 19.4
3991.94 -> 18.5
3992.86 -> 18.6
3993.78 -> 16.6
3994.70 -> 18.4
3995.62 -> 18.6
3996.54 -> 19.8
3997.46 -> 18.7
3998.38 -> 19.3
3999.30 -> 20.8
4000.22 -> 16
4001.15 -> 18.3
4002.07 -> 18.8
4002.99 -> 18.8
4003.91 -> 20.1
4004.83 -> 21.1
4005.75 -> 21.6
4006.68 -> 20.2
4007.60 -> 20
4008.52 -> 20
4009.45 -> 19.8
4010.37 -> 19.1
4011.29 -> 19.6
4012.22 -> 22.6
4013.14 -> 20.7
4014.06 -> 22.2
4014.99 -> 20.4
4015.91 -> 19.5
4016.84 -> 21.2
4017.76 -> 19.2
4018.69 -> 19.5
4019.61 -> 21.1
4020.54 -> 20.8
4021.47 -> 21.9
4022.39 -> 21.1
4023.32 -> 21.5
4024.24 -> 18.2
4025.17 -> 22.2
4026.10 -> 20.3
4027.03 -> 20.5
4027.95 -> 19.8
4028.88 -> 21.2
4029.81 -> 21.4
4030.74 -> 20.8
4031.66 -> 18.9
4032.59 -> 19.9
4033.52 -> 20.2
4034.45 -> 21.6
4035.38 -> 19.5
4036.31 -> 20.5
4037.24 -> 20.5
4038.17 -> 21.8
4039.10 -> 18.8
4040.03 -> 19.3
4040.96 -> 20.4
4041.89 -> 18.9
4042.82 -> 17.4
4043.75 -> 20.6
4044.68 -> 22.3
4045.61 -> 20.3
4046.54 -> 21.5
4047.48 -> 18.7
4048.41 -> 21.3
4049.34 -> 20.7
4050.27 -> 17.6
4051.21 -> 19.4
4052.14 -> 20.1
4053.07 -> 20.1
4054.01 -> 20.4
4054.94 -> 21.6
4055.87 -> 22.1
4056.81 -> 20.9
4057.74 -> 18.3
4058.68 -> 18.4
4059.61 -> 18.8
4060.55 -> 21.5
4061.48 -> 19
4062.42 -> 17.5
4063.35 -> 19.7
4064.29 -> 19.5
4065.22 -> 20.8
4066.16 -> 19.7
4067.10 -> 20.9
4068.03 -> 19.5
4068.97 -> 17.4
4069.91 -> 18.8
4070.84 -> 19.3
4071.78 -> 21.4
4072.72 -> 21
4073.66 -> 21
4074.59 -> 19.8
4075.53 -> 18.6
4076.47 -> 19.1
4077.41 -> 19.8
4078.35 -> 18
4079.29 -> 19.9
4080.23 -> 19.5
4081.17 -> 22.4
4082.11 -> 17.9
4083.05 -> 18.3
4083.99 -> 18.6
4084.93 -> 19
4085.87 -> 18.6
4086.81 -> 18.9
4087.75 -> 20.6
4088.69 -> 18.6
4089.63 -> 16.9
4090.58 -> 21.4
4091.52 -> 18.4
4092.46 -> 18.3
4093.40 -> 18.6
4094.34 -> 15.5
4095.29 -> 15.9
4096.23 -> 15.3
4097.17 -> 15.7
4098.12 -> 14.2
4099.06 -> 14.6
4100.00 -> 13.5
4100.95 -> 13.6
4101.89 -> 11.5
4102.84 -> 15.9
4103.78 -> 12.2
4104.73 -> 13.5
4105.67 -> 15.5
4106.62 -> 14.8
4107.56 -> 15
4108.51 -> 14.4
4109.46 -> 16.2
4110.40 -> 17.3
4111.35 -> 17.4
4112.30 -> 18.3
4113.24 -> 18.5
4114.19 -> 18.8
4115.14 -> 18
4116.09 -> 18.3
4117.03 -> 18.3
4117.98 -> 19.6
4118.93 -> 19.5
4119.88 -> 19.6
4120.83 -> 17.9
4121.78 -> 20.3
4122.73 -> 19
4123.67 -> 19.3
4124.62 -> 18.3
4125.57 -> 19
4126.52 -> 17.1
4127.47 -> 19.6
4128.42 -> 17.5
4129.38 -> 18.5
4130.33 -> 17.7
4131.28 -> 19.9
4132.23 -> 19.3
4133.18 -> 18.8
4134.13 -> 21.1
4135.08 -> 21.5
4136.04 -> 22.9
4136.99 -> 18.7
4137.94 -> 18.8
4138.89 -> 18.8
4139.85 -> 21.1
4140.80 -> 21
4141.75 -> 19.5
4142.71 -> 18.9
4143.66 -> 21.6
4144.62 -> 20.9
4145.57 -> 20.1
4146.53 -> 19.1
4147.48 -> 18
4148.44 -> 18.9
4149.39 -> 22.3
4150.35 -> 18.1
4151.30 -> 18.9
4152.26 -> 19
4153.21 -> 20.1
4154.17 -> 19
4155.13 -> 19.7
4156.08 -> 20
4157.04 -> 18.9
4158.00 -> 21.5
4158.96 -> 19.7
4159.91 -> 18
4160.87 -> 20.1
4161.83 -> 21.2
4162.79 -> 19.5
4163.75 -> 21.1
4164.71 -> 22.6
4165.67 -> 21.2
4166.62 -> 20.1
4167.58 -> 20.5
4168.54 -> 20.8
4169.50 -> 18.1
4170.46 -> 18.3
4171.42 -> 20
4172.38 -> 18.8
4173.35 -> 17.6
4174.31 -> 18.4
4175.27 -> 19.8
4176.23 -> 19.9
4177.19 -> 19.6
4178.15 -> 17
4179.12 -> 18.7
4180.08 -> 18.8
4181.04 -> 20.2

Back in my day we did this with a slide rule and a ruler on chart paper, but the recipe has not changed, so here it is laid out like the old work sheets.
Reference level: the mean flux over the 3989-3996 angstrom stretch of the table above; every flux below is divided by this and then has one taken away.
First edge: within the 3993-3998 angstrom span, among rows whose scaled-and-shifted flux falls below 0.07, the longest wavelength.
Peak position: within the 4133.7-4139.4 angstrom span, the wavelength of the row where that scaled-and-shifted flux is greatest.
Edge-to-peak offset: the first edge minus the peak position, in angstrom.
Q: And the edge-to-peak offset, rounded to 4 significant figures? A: -138.6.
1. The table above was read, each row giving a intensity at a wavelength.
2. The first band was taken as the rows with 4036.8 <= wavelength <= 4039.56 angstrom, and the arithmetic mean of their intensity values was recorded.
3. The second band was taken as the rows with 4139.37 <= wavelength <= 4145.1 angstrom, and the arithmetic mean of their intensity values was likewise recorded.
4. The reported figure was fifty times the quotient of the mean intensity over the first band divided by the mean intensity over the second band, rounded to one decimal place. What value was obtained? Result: 49.7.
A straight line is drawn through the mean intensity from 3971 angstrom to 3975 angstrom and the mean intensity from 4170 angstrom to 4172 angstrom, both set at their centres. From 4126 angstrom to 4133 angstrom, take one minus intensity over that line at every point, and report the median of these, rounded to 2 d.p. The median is -0.07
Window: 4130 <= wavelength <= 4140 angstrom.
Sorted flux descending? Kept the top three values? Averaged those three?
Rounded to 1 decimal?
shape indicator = 21.8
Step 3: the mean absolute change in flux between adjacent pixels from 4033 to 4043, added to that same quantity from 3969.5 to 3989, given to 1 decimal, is 2.3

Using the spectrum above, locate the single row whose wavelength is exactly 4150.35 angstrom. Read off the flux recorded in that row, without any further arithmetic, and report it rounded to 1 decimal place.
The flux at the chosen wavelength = 18.1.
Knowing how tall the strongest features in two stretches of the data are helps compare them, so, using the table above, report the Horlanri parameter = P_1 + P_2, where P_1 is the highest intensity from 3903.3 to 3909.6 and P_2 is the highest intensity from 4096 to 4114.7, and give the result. 37.0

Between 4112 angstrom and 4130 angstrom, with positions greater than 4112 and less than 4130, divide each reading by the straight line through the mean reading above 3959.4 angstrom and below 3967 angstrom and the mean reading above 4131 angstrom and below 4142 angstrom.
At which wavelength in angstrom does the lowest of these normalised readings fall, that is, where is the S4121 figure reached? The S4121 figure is 4126.52 angstrom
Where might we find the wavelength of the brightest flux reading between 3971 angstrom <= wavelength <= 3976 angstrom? 3975.43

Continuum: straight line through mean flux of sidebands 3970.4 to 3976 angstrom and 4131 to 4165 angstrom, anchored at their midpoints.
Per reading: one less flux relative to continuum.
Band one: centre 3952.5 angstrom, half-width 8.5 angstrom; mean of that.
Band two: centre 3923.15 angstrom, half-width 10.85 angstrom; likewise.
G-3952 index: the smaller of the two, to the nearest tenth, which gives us -1.1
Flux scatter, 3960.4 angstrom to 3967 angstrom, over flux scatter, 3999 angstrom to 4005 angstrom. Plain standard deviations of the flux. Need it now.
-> 1.6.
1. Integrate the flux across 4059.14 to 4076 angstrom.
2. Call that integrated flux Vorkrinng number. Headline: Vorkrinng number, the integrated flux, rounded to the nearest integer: 332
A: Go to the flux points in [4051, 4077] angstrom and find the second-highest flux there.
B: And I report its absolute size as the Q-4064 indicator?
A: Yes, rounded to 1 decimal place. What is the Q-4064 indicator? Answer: 21.6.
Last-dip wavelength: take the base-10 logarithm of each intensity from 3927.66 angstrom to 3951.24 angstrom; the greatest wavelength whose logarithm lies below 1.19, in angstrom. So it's 3948.07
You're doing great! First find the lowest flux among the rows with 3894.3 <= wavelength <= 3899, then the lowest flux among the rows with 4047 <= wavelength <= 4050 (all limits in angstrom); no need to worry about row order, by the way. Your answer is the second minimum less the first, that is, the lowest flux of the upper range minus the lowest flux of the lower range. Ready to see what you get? 7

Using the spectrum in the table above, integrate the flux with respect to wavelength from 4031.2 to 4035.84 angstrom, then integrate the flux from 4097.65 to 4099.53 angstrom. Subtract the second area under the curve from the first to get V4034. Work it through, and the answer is 66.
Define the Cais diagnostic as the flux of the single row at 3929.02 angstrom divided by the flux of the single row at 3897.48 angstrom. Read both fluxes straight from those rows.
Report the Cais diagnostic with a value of 1.02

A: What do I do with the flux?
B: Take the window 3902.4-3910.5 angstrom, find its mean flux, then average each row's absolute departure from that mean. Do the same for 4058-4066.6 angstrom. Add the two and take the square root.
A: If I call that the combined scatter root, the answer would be 1.51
